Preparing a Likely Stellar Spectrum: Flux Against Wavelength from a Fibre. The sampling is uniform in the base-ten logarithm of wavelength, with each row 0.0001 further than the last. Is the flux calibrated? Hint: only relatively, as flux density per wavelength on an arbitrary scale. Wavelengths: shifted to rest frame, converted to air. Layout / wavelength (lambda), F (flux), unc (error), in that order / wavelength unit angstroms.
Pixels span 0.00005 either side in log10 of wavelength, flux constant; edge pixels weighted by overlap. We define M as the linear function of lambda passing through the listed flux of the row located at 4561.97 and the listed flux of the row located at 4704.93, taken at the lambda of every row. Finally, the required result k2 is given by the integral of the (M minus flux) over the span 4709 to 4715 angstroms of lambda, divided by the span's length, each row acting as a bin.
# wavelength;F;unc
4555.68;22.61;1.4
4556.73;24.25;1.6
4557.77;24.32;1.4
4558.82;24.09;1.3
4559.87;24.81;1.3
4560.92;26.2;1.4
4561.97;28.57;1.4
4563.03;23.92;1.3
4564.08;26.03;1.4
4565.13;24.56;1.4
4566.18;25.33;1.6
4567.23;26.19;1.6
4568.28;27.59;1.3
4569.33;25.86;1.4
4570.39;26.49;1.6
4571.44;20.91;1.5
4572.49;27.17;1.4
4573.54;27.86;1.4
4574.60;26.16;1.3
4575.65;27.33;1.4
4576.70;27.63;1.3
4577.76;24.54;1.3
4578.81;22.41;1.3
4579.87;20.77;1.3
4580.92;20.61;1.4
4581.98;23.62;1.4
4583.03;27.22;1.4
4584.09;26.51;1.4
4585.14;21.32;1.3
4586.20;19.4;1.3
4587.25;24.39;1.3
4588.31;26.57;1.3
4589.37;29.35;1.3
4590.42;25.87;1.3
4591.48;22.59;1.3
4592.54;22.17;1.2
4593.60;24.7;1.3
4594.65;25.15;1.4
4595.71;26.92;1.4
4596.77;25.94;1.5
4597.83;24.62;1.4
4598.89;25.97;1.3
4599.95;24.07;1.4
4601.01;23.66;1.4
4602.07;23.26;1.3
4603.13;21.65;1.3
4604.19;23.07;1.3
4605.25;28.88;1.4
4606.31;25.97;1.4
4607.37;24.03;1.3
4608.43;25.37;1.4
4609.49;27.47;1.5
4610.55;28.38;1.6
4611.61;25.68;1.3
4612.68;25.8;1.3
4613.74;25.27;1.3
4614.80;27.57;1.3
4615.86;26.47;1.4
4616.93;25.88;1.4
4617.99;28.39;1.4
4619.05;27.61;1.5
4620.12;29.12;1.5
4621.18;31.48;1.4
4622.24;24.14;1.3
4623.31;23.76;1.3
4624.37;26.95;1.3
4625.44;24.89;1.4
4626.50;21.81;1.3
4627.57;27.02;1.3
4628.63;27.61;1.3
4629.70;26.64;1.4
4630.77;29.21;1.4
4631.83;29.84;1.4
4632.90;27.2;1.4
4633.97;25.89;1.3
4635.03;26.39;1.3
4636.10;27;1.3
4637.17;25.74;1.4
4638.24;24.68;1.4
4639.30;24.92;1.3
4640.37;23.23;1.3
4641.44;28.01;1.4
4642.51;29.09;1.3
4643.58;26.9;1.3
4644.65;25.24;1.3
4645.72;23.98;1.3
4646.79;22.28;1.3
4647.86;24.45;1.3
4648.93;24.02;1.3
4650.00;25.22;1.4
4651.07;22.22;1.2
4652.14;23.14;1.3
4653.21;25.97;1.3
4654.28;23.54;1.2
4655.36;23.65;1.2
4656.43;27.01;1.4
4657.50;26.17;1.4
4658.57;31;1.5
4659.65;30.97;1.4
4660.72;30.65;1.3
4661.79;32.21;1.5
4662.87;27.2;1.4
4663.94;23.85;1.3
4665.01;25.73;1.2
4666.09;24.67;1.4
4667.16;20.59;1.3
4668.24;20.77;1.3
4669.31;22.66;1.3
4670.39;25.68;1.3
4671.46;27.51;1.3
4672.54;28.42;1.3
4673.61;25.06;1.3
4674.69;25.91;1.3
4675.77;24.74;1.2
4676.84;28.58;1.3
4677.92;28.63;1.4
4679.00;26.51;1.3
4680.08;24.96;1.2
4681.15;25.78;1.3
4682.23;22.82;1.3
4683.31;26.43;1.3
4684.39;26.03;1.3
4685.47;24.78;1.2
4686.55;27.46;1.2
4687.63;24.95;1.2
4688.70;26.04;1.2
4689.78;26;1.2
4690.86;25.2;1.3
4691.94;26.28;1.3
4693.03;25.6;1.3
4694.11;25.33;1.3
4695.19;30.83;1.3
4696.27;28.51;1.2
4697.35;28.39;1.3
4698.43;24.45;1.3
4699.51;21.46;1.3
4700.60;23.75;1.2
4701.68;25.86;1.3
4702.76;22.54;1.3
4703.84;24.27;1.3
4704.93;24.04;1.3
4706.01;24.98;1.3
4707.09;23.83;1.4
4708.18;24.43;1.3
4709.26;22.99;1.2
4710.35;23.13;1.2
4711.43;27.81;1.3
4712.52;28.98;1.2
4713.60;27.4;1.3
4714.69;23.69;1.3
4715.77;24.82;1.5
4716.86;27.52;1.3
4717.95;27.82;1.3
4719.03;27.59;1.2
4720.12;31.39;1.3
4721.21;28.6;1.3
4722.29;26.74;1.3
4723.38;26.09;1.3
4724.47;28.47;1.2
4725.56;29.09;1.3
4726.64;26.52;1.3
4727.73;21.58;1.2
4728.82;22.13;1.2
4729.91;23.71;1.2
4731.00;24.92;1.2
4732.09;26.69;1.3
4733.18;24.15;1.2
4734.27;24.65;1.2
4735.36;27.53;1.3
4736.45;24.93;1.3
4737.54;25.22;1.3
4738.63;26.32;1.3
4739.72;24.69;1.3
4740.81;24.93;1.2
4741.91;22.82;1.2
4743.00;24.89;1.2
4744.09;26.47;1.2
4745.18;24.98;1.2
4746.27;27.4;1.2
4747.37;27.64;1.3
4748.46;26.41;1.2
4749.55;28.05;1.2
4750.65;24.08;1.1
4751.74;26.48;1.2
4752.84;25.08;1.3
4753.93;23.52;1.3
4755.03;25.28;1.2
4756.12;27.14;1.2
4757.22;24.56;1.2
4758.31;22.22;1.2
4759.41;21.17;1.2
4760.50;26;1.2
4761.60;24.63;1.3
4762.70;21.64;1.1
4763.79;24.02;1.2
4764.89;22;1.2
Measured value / -2.1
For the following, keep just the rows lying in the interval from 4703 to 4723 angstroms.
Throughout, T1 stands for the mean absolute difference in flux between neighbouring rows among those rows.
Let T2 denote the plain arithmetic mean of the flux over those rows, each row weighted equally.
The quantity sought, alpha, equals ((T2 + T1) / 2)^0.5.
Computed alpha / 3.73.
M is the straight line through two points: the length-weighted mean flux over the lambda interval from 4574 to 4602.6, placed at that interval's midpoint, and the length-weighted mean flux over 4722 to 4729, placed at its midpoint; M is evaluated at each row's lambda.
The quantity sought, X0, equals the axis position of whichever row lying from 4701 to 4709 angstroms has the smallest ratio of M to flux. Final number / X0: 4701.68 angstroms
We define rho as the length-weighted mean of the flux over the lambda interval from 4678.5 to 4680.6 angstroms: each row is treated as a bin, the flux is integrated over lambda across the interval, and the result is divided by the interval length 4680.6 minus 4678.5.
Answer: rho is 25.7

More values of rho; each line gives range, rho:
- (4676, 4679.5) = 27.7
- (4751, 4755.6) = 25.1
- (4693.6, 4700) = 26.6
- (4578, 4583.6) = 23.0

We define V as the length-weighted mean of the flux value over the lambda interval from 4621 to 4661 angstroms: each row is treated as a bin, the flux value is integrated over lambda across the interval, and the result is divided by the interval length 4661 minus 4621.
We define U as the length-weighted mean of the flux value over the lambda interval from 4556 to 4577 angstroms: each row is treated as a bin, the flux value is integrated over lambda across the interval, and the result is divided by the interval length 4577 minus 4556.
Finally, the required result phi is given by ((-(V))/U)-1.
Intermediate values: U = 25.7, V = 26.03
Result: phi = -2.01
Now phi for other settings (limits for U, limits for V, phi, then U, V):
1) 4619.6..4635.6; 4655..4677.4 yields -1.98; 26.8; 26.36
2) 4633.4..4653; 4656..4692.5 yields -2.04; 25.2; 26.21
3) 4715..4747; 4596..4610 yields -1.96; 25.9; 24.95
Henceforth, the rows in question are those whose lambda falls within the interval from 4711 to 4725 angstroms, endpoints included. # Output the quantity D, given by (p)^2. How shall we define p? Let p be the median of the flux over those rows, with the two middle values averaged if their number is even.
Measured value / 761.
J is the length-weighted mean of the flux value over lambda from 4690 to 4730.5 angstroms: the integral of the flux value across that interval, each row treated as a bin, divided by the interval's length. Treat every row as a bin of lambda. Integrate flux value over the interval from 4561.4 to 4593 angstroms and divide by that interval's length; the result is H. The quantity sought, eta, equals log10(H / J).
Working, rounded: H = 25.0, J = 25.8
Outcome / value -0.015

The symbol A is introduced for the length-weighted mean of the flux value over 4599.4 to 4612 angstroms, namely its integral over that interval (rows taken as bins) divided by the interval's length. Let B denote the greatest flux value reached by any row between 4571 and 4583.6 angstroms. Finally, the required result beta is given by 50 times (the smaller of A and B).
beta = 1256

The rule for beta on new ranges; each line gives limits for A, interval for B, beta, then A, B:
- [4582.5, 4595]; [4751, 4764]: 1231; 24.6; 27.14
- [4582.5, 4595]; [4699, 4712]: 1231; 24.6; 27.81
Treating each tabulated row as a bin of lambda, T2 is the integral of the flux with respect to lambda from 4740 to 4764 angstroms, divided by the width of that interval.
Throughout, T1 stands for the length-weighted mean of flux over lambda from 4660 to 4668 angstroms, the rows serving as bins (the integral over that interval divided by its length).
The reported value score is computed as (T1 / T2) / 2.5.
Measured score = 0.42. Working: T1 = 26.3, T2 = 25.0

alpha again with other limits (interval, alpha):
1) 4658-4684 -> 3.76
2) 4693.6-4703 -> 3.78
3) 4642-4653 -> 3.62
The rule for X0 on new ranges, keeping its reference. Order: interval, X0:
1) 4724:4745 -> 4725.56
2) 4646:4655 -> 4653.21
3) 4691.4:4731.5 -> 4720.12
